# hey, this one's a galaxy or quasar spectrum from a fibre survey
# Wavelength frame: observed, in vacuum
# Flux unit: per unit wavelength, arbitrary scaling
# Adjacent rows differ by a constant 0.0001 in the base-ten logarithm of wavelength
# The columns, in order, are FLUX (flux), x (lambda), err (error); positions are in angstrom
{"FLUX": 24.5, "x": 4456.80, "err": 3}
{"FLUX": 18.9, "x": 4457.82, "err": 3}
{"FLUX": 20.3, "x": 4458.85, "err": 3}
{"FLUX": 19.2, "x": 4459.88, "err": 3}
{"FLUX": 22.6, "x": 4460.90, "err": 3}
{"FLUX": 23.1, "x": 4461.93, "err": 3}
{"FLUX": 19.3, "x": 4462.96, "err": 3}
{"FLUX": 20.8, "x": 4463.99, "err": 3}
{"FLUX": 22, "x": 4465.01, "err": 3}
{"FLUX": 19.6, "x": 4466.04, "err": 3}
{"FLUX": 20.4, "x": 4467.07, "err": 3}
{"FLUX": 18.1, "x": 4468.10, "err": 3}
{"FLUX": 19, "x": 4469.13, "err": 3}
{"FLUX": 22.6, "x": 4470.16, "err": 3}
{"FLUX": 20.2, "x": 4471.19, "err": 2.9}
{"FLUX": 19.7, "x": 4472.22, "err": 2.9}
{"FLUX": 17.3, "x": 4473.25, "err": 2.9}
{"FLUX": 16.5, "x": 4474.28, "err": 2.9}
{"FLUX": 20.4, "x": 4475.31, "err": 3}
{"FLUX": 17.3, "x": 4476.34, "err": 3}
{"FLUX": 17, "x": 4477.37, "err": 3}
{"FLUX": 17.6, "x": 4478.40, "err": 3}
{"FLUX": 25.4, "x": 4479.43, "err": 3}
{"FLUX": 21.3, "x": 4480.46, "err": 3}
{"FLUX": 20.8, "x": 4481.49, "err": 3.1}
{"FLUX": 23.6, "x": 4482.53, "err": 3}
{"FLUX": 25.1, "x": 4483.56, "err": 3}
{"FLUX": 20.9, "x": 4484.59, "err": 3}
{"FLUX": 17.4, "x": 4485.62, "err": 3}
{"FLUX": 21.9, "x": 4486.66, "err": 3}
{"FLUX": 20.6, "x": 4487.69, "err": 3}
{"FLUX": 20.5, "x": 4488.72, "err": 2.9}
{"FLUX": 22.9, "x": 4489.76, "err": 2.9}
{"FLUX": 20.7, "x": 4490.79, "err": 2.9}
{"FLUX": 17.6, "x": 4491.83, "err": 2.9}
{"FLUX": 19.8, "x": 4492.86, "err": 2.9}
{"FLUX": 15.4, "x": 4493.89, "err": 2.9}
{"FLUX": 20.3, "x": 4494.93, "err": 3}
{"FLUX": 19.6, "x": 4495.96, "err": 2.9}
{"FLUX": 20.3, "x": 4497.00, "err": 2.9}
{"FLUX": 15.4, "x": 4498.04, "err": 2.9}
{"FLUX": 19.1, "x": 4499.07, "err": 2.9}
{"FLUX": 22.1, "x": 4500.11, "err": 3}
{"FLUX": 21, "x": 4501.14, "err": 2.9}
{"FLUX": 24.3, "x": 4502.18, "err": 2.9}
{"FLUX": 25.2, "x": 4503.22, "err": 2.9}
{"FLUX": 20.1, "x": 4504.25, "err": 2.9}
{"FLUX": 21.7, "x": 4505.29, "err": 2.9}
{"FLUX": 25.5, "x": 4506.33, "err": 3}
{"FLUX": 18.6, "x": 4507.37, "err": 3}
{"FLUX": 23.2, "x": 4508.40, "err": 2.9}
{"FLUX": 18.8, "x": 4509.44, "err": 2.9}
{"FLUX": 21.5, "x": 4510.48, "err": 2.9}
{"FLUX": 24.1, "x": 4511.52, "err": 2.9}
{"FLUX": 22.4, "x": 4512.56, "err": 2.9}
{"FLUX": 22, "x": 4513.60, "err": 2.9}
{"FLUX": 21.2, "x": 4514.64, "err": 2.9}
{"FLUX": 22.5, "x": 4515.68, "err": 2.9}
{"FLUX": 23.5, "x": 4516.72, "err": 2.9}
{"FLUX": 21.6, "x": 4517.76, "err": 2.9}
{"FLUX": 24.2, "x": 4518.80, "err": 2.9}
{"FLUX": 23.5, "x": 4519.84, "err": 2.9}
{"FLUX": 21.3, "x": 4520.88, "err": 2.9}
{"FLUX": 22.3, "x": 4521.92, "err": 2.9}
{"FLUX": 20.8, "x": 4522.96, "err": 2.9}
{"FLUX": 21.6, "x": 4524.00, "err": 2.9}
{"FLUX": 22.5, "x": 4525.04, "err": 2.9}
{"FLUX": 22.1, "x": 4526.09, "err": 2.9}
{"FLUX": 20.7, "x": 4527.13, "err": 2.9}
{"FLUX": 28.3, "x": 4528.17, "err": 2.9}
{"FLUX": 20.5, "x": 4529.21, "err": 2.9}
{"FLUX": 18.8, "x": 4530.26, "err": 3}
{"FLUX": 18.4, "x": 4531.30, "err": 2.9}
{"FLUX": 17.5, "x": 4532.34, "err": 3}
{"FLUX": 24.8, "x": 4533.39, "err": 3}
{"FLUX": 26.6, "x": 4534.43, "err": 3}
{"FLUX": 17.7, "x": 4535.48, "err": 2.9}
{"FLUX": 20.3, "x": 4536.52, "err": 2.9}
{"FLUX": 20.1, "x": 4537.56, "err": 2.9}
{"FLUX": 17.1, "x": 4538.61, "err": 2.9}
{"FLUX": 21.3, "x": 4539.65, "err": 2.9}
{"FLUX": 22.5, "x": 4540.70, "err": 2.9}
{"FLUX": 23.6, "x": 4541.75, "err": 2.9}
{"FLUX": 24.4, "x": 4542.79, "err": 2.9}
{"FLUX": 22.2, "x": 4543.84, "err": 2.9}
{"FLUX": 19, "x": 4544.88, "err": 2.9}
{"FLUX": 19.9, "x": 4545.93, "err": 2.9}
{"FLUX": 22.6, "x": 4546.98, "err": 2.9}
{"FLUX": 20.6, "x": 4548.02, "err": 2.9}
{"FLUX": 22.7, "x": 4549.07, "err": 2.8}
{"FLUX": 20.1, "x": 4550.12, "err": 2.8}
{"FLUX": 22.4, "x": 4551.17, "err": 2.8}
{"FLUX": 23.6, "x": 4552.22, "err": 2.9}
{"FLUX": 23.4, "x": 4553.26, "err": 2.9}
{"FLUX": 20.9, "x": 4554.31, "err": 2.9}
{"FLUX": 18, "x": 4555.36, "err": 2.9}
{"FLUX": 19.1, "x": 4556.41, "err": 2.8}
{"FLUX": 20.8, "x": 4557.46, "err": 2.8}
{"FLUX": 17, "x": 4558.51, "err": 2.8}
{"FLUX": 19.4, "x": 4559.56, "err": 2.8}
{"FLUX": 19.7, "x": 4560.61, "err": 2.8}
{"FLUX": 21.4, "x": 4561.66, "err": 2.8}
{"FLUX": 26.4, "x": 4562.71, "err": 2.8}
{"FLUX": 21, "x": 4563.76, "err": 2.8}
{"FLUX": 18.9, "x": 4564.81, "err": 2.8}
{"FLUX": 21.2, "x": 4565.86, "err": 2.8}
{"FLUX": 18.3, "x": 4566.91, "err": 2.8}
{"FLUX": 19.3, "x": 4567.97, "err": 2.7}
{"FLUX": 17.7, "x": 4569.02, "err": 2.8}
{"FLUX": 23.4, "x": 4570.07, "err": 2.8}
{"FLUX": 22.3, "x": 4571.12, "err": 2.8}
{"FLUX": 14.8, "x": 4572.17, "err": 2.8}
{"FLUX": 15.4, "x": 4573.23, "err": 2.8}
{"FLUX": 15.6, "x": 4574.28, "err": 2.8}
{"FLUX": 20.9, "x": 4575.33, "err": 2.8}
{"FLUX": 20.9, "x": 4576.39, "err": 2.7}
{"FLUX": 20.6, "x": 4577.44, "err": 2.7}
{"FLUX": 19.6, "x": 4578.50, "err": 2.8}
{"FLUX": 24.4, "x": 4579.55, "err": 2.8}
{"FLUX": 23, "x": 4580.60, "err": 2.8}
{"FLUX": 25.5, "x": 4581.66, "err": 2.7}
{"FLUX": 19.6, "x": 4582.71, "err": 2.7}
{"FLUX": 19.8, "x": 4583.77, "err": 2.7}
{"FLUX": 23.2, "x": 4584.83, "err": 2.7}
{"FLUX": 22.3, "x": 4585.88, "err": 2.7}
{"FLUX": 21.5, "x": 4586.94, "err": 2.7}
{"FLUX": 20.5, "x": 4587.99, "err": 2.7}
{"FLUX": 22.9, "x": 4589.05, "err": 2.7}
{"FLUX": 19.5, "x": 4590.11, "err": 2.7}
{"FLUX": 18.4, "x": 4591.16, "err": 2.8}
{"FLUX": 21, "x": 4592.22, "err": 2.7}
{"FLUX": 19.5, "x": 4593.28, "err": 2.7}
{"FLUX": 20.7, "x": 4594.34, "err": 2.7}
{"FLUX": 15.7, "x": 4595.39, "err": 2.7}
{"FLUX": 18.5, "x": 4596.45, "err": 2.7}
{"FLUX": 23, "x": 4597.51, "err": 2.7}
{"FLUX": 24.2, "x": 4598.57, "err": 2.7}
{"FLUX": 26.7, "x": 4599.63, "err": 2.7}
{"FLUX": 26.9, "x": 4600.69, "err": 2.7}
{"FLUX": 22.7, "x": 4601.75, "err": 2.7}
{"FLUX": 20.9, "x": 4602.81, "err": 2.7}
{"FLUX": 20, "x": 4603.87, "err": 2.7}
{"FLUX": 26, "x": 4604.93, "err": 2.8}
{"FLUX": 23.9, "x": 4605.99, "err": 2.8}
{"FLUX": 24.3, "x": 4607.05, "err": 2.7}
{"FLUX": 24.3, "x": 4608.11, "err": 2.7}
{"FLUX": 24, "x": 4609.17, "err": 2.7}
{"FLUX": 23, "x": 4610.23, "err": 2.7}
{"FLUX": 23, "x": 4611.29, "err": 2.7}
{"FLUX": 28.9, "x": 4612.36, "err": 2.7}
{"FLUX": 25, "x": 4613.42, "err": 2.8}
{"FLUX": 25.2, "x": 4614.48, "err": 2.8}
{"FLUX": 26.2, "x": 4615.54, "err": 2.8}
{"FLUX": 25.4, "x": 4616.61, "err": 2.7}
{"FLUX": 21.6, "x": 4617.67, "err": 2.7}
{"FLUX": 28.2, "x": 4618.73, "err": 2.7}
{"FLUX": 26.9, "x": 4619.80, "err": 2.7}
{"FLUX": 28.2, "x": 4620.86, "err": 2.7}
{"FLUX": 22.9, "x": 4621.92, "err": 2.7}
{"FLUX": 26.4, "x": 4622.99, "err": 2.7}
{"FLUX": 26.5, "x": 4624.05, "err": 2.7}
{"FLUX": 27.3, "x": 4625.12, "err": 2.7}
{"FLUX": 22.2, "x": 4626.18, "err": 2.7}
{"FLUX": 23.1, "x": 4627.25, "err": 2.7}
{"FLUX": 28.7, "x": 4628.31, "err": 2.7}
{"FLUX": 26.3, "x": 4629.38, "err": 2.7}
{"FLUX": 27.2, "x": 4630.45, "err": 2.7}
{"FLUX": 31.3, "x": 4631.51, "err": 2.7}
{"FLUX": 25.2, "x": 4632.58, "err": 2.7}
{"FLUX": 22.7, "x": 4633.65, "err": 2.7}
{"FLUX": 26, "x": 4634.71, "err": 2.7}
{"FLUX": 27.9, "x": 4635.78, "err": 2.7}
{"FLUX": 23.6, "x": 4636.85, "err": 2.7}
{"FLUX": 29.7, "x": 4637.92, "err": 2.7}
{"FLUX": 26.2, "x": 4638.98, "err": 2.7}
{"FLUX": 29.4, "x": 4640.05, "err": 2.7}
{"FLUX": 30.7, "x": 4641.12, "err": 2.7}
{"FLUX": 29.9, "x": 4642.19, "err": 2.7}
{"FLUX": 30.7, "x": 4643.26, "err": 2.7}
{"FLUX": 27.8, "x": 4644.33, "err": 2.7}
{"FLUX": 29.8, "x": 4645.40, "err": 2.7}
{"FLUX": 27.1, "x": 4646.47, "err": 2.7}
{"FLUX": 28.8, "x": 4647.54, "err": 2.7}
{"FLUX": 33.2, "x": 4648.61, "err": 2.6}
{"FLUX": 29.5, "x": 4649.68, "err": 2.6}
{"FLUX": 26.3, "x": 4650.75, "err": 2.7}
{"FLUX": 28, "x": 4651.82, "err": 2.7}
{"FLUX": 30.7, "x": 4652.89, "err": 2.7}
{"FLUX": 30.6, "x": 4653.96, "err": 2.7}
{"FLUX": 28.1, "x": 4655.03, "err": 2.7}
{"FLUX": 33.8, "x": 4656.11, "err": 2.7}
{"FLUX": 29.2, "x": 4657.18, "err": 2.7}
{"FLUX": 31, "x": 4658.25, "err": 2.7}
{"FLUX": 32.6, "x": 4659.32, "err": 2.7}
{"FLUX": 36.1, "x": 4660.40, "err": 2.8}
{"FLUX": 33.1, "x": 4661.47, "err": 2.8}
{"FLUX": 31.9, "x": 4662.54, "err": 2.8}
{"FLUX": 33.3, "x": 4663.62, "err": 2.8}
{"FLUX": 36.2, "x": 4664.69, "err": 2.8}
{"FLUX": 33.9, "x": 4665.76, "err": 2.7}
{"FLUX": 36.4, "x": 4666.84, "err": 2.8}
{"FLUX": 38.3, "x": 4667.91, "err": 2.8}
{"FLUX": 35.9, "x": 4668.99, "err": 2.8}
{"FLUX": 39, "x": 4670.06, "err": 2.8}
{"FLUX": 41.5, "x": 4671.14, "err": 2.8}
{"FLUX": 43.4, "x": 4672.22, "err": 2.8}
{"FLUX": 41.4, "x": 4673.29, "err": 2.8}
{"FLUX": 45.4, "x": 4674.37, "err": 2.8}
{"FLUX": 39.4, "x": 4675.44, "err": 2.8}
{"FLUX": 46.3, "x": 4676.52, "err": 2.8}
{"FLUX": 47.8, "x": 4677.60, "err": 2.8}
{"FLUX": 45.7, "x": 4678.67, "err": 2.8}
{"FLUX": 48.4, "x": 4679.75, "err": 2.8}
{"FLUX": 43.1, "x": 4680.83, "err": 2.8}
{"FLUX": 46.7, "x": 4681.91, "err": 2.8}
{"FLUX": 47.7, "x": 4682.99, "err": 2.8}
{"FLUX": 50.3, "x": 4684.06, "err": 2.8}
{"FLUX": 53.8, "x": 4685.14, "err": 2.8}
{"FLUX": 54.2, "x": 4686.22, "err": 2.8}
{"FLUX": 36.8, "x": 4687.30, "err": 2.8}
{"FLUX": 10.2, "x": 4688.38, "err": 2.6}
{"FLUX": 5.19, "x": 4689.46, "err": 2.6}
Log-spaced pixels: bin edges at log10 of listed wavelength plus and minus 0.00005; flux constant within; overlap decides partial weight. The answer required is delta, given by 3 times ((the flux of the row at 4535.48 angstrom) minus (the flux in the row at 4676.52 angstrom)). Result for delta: -86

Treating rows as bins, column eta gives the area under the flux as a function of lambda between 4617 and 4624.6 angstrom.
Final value 196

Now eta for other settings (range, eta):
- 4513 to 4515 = 43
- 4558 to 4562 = 77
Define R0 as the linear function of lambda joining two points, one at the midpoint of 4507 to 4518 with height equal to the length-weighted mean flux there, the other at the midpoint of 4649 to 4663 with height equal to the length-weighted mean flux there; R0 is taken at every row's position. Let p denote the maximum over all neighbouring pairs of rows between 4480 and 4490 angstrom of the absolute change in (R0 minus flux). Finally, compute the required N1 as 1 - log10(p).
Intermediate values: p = 4.4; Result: 0.35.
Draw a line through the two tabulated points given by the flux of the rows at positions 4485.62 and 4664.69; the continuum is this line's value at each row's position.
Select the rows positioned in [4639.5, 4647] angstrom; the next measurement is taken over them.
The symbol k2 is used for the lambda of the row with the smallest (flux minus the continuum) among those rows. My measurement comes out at 4646.47 angstrom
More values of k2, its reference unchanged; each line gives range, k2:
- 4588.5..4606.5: 4595.39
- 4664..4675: 4665.76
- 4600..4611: 4603.87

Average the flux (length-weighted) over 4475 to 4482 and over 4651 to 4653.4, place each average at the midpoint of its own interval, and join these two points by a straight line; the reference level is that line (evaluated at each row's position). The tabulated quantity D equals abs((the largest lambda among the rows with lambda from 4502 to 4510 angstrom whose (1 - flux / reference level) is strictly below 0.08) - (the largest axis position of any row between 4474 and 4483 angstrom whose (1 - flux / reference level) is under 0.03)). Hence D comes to 25.9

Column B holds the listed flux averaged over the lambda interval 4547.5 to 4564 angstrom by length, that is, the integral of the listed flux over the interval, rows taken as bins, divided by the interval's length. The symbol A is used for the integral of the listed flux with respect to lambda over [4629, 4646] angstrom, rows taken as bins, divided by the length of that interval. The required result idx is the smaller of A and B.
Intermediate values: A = 27.8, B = 21.0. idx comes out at 21.0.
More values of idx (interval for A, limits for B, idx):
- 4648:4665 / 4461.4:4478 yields 19.6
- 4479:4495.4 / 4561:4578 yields 19.9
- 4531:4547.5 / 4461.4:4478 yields 19.6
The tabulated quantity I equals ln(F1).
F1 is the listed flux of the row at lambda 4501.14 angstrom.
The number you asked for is 3.04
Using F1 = 21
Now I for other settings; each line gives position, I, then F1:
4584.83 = 3.14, 23.2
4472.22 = 2.98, 19.7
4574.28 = 2.75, 15.6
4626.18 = 3.10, 22.2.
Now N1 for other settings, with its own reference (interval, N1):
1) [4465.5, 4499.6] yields 0.11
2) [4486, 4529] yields 0.12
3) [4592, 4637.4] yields 0.18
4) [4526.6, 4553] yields 0.05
